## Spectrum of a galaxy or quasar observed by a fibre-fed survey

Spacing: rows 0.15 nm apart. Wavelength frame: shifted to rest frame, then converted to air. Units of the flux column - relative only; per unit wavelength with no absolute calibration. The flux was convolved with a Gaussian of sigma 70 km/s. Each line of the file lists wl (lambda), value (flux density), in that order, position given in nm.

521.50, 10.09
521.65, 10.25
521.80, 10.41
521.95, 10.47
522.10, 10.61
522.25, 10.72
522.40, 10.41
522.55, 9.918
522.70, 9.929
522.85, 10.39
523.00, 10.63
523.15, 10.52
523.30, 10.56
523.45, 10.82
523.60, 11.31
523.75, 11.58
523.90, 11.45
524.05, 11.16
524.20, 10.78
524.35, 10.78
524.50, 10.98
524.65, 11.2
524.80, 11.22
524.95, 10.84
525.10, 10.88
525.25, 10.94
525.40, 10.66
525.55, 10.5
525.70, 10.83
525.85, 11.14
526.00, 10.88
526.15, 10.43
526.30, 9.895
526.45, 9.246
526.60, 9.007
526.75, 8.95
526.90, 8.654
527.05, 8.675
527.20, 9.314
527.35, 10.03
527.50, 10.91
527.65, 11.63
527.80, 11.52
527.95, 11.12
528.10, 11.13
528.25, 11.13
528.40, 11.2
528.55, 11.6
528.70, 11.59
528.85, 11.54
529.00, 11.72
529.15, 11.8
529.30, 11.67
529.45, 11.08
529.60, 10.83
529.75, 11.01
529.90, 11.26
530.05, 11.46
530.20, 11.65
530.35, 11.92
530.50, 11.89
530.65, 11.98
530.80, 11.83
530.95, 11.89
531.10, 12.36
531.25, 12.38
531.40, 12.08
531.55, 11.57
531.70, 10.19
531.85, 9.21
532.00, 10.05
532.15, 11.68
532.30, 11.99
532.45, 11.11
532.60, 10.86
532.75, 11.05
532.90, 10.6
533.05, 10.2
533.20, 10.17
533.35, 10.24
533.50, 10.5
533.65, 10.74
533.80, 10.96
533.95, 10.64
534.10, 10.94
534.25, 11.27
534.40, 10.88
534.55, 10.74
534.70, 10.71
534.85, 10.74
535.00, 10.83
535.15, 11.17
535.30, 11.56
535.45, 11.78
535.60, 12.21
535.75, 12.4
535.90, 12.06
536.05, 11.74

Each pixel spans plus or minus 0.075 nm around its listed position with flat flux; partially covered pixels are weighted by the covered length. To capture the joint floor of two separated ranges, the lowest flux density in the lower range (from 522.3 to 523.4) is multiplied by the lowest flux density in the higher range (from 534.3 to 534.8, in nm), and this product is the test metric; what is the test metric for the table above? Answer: 106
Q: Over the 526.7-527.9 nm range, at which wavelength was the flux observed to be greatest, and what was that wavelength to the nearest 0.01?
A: 527.65 nm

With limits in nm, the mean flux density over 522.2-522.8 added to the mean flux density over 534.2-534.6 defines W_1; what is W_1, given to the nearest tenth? 21.2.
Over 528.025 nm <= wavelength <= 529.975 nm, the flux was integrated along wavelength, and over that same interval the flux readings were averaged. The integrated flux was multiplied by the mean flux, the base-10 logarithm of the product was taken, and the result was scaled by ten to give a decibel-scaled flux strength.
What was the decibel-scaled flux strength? 24.0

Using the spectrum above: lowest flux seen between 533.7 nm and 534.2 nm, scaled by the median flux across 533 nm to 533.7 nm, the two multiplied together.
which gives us 109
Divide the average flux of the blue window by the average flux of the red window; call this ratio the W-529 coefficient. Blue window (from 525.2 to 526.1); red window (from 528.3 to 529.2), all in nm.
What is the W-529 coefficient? 0.94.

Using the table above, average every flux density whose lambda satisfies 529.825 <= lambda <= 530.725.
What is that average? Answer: 11.69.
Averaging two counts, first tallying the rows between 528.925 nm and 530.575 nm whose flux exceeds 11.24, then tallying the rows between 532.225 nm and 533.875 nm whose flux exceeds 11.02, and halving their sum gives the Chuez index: 5.5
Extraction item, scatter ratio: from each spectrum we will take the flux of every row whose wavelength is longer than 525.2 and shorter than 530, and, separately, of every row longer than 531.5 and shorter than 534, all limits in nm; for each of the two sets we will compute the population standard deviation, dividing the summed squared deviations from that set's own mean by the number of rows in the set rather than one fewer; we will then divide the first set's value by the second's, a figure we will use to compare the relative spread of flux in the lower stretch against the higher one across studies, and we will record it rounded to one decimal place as 1.4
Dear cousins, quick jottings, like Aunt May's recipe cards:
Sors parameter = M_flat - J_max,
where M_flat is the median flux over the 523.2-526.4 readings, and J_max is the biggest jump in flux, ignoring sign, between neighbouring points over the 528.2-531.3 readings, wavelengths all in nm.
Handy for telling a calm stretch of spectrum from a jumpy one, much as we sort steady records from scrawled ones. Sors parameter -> 10.3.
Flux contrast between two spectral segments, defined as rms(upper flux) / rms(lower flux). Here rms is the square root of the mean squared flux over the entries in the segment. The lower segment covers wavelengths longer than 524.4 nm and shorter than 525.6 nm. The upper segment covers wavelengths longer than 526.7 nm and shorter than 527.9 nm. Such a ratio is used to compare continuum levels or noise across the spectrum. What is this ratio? 0.920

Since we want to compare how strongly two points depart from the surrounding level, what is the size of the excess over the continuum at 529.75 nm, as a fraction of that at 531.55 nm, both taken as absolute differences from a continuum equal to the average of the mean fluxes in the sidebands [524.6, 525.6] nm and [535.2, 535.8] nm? 3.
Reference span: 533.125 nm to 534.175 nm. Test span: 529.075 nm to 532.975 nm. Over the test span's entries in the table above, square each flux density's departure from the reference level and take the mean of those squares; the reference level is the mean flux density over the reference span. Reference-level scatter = 1.1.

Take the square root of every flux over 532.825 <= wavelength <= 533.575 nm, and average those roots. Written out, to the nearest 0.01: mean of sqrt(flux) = 3.22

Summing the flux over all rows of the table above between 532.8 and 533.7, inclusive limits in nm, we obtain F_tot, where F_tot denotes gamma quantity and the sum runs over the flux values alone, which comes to 62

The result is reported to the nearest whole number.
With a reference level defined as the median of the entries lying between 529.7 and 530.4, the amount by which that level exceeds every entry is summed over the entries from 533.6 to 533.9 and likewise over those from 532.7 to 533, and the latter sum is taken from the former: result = 0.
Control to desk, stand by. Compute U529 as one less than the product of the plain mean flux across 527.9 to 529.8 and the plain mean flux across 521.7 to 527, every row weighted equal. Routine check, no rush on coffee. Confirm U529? 118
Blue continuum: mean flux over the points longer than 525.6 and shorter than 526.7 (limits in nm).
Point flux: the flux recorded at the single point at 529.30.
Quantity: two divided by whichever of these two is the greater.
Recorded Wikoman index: 0.171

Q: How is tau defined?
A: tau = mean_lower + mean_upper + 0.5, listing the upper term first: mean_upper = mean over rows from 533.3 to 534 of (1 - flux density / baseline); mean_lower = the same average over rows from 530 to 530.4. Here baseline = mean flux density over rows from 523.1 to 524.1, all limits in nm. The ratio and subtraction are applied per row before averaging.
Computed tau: 0.48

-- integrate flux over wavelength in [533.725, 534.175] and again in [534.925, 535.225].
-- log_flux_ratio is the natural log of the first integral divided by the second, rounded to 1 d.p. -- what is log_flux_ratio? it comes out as 0.4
